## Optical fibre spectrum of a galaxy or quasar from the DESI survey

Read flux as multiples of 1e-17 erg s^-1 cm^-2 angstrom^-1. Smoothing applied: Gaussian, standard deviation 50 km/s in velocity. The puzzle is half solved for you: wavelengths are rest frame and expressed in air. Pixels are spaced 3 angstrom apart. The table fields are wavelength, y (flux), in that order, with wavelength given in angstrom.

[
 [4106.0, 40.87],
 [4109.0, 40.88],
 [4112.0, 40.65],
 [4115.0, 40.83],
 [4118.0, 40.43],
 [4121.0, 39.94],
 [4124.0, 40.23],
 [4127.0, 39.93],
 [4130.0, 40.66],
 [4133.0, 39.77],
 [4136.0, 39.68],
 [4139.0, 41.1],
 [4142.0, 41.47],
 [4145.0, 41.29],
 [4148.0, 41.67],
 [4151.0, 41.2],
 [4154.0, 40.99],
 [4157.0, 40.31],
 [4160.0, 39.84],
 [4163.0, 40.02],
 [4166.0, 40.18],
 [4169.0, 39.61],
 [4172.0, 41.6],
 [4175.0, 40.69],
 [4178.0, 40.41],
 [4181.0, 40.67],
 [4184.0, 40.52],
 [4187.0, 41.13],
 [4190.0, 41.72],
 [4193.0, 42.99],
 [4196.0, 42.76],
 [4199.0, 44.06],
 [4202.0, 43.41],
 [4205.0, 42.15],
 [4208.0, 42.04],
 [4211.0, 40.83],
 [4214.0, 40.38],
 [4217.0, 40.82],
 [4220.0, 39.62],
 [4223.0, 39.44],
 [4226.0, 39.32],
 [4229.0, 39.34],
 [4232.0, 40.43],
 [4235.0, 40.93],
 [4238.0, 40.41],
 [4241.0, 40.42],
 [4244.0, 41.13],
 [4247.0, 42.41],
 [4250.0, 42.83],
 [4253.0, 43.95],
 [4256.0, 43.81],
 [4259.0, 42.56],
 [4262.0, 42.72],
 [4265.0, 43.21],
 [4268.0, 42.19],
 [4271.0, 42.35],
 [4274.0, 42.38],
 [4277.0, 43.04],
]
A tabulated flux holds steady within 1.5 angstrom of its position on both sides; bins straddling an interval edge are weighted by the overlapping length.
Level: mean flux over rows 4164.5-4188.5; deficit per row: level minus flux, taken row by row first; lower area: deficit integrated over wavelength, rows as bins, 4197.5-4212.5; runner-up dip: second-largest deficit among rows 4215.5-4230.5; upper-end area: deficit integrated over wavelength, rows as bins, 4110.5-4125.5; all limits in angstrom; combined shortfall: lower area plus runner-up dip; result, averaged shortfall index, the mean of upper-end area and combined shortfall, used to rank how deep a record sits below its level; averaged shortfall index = -12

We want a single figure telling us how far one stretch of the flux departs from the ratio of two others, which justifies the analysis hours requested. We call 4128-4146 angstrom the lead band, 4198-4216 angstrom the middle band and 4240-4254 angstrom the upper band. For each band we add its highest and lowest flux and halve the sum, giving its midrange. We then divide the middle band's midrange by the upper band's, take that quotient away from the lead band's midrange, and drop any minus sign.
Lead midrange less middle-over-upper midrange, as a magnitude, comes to 39.57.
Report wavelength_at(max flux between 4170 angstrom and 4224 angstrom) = 4199.0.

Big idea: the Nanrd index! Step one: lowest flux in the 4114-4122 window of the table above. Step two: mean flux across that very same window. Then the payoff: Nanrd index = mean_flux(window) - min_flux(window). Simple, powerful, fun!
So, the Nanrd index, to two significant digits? 0.46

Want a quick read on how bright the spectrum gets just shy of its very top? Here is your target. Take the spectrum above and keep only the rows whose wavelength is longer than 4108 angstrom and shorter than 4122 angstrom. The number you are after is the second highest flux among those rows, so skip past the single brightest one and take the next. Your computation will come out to 40.83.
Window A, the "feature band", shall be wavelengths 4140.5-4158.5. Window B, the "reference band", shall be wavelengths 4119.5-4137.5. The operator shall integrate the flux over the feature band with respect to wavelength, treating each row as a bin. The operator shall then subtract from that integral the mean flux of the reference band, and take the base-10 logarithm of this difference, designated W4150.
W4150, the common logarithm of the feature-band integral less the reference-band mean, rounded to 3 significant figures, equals 2.85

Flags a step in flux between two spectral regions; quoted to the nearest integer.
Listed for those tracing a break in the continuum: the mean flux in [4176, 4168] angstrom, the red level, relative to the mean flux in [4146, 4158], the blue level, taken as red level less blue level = 0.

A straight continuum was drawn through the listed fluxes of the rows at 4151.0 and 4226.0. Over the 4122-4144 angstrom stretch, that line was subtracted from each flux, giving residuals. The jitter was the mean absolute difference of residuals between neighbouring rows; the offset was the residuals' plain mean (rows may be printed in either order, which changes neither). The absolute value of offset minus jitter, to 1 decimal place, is 1.9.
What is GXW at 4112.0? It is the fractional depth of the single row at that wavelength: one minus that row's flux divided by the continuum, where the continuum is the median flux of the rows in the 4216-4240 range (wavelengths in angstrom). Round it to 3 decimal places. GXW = -0.016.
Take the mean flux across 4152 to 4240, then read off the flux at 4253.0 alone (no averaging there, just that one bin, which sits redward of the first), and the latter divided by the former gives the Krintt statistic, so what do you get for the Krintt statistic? 1.07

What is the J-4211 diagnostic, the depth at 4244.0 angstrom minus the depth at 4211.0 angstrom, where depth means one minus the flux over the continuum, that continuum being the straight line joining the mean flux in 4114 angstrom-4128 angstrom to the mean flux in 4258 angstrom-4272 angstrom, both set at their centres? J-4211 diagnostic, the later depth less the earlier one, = 0.01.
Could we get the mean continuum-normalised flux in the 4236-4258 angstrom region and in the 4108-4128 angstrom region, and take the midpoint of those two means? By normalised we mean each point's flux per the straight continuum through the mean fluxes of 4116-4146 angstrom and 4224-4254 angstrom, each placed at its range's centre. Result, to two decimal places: 1.01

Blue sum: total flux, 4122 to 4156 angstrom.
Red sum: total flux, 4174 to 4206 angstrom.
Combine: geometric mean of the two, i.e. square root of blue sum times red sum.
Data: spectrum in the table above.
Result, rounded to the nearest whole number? 454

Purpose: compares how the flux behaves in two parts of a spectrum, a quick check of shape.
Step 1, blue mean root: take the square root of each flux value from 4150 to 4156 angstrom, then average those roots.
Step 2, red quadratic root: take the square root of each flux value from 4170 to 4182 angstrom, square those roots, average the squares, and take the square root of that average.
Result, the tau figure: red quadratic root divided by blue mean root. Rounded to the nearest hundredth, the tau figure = 1.00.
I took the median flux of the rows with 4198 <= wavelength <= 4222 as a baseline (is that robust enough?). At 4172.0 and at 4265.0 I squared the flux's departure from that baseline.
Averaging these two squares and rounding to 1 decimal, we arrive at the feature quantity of 1.6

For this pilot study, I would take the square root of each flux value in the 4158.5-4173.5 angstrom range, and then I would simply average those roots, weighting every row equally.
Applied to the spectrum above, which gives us 6.34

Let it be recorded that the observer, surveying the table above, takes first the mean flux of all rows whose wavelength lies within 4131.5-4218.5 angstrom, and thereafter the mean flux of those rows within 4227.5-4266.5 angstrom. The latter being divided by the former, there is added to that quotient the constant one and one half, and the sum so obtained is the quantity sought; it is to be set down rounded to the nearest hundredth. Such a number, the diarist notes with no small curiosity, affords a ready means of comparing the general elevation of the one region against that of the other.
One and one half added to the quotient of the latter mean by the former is 2.52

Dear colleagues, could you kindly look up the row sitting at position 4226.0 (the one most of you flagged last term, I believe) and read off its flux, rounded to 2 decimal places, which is 39.32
